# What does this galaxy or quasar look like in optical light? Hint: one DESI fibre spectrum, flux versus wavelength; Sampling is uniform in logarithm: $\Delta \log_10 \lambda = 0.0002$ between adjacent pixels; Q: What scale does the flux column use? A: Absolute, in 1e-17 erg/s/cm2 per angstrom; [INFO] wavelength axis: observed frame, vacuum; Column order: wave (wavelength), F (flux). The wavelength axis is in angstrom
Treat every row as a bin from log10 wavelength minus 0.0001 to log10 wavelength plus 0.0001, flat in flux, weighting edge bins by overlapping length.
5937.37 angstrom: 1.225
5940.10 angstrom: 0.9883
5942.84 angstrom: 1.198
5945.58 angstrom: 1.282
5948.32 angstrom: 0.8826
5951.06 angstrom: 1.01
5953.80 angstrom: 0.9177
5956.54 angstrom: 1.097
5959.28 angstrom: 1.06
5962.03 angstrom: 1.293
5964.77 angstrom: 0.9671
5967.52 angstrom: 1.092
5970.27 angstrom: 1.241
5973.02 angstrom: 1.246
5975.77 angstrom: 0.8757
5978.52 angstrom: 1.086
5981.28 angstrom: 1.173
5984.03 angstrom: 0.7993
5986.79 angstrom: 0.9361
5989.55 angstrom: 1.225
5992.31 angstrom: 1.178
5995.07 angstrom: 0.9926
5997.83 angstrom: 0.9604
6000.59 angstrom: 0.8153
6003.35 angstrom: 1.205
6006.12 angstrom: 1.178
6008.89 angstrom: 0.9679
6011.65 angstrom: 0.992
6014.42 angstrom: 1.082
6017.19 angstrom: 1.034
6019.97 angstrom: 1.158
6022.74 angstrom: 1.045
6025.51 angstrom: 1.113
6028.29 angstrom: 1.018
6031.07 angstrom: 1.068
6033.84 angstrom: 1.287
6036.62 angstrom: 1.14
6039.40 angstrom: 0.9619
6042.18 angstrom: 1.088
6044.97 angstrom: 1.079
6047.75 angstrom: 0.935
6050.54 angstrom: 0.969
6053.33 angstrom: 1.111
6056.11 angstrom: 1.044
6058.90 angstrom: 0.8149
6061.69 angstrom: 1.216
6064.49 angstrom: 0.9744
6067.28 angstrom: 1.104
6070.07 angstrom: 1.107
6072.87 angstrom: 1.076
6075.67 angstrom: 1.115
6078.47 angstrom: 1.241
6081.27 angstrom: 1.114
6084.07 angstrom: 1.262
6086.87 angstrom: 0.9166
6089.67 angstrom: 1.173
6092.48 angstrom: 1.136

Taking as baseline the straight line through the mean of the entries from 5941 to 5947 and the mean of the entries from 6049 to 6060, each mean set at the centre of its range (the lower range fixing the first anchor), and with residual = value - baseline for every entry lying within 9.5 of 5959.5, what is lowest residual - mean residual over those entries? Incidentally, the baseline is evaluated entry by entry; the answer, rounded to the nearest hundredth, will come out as -0.16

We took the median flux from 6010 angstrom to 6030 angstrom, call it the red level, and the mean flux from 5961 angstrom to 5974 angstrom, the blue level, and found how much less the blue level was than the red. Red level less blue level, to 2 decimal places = -0.12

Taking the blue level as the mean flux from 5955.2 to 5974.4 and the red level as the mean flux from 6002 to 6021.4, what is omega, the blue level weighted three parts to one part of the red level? 1.13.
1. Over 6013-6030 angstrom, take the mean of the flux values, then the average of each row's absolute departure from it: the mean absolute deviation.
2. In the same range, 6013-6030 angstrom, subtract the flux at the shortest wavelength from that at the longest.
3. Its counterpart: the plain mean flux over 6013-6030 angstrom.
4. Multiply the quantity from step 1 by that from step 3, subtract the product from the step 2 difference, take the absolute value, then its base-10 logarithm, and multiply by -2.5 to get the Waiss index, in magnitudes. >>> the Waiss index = 2.4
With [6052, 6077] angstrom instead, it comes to 2.7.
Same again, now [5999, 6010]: 6.1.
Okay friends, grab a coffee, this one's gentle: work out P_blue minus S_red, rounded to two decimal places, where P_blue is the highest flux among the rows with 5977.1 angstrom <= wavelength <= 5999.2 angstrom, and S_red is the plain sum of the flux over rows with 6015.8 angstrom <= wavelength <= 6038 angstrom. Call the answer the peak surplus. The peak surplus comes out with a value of -7.64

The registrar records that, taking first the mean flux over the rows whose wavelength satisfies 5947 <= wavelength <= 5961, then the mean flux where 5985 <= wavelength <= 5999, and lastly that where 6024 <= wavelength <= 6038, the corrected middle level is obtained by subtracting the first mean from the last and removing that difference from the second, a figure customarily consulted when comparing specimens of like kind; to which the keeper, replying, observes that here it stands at 0.93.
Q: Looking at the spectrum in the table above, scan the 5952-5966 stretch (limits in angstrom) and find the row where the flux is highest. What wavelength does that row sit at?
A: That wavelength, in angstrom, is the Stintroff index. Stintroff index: 5962.03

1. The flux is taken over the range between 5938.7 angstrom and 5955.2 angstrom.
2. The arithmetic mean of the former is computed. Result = 1.05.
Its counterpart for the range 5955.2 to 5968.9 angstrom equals 1.10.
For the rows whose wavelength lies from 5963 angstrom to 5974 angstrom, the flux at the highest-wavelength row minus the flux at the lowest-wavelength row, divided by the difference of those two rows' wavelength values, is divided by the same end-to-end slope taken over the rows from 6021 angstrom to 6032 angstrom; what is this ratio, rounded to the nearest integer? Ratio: 12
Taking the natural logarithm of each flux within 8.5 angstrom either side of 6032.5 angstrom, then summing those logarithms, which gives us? 0.5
